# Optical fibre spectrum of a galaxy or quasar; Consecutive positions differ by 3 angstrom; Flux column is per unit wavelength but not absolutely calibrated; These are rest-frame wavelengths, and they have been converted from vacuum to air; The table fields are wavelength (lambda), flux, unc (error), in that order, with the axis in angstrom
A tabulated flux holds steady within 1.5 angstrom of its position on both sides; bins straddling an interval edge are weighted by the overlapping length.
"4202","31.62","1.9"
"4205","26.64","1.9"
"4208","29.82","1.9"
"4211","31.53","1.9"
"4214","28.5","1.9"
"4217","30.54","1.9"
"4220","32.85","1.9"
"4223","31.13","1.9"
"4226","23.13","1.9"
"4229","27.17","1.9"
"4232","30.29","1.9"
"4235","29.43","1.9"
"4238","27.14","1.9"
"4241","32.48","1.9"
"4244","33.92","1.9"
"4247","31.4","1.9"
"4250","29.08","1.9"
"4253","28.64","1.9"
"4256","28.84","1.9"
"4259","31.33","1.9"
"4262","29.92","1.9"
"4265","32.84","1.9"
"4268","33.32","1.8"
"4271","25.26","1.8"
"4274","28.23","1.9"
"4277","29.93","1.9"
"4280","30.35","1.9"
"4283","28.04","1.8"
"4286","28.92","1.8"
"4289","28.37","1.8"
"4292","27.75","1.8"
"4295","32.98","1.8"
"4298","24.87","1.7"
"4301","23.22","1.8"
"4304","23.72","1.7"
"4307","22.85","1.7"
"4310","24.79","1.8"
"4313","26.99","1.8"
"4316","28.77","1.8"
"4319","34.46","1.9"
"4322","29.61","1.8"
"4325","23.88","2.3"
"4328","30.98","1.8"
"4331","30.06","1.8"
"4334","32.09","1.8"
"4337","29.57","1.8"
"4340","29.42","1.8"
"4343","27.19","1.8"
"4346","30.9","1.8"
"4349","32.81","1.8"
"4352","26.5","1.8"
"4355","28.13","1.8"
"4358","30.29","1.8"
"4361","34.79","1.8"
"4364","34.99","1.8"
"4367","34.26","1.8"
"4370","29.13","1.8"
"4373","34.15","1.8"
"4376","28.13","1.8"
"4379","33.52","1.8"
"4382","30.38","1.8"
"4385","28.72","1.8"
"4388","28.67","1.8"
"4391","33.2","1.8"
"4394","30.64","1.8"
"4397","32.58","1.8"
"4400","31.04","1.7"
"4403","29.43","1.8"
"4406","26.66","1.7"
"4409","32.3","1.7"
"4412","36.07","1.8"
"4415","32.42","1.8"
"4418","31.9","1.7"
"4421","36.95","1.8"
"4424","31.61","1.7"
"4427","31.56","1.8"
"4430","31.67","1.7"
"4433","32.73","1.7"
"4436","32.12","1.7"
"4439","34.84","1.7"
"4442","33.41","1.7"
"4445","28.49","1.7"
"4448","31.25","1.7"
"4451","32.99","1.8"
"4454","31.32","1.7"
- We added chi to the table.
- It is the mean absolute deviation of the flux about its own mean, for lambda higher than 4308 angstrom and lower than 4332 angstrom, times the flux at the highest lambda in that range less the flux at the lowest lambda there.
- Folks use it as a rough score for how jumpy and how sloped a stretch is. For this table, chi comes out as 14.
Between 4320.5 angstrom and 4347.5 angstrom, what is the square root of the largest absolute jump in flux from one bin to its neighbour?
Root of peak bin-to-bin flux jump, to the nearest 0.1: 2.7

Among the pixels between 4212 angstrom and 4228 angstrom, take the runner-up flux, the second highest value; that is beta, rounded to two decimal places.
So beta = 31.13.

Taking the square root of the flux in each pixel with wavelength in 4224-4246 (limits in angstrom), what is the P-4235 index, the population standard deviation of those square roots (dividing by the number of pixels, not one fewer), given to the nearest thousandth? 0.316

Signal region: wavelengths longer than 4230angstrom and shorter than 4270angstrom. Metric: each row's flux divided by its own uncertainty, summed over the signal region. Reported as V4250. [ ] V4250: 211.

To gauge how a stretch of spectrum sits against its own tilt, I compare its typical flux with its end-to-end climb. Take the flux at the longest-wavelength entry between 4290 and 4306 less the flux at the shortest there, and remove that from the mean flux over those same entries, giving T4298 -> 30.5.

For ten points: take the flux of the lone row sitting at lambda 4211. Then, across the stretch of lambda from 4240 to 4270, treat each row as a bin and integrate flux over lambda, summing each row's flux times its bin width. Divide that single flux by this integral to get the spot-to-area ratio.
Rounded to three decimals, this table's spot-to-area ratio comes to 0.034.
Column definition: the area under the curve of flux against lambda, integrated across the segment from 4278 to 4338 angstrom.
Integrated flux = 1687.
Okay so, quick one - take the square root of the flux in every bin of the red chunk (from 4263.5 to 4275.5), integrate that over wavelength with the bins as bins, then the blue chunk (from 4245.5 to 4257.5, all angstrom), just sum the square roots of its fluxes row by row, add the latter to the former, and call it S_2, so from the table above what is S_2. 87.2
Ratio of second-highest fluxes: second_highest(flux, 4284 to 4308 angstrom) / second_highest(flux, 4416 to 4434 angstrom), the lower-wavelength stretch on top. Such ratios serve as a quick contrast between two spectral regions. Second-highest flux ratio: 0.88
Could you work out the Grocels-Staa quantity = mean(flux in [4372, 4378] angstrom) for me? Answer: 31.1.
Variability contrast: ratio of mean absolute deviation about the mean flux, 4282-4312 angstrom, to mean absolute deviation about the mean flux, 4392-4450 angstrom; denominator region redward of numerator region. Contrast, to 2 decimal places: 1.62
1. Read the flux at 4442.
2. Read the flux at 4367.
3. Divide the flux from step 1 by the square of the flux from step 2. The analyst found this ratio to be 0.028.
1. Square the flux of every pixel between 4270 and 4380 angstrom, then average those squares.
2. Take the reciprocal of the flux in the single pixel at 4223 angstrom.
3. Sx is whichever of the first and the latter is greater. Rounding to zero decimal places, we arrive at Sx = 863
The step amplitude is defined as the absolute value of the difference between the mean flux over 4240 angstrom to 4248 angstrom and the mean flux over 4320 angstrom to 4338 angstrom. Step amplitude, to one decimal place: 3.2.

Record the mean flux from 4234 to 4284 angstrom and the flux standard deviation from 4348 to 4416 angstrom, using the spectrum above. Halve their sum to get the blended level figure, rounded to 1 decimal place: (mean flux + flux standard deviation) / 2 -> 16.4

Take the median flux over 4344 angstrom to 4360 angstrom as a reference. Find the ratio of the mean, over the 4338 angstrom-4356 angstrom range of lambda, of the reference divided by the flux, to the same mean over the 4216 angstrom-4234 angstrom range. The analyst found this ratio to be 0.99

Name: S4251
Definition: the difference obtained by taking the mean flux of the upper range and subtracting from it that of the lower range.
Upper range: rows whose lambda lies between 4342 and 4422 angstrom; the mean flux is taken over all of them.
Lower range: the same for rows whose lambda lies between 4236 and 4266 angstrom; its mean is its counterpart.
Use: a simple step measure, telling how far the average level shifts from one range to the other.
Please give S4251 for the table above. 1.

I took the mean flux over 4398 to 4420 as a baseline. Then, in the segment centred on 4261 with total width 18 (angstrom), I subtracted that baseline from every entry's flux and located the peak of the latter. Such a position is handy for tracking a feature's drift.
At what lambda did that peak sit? 4268 angstrom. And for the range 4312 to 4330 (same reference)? 4319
